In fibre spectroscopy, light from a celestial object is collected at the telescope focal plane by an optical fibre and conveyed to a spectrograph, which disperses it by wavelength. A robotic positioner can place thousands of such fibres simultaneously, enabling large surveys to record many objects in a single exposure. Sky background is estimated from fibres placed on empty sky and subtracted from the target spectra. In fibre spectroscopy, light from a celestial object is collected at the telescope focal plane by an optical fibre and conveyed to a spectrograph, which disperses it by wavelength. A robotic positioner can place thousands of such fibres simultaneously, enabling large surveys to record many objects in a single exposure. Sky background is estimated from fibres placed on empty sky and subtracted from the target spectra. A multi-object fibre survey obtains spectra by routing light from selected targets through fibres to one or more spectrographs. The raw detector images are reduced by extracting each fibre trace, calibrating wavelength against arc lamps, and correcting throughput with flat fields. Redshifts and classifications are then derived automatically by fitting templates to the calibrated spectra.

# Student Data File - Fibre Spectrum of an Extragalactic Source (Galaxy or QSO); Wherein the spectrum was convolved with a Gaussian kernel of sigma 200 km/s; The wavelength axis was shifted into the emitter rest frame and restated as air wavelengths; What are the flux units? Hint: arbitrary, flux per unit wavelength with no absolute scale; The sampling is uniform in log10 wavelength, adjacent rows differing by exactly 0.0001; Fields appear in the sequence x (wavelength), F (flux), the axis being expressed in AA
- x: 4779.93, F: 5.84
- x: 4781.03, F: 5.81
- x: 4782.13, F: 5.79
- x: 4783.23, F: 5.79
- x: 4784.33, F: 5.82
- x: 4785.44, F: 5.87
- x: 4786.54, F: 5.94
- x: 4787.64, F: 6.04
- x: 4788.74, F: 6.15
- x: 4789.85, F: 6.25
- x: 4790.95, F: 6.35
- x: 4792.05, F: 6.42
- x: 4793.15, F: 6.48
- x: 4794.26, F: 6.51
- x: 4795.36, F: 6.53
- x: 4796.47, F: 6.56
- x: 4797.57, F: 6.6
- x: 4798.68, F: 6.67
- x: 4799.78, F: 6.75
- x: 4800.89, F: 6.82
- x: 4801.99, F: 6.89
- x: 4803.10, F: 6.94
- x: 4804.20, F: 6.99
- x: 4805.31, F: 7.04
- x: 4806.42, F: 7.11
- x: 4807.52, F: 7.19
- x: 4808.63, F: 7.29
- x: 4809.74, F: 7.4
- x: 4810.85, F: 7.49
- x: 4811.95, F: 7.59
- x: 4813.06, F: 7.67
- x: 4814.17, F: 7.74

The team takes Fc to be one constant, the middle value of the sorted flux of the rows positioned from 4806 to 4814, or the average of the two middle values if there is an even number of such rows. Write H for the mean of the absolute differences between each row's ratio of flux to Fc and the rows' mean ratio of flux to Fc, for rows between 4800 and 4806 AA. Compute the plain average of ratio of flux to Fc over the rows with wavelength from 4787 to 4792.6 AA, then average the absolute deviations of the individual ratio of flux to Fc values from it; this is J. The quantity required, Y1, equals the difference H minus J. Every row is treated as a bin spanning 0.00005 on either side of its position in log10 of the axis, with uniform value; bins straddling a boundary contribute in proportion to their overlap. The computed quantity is -0.007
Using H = 0.009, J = 0.016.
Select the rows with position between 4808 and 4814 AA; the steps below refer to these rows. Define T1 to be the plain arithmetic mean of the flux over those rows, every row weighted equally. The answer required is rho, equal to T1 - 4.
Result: 3.5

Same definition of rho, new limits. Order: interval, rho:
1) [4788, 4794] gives 2.3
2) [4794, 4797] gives 2.5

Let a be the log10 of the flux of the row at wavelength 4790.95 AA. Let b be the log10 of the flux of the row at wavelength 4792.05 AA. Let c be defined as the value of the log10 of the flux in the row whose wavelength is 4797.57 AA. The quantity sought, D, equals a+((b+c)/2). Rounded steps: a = 0.803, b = 0.808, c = 0.820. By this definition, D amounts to 1.62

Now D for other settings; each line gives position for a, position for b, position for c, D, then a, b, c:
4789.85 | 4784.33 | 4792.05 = 1.58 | 0.796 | 0.765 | 0.808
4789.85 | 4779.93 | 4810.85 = 1.62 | 0.796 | 0.766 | 0.874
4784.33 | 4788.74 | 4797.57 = 1.57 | 0.765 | 0.789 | 0.820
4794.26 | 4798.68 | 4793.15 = 1.63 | 0.814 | 0.824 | 0.812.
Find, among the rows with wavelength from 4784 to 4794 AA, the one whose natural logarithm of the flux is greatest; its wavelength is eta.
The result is 4793.15 AA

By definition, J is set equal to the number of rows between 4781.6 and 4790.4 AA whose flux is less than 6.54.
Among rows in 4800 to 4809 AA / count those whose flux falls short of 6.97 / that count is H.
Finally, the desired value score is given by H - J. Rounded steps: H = 3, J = 8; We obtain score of -5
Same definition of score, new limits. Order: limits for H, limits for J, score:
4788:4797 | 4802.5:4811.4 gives 8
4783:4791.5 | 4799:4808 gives 8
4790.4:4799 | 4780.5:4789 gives 0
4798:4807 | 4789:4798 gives -1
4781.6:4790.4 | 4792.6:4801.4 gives 5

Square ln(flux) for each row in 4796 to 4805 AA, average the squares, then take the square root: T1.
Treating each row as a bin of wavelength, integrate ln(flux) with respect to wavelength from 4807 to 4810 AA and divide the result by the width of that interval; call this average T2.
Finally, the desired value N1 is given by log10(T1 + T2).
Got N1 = 0.591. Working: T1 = 1.91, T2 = 1.98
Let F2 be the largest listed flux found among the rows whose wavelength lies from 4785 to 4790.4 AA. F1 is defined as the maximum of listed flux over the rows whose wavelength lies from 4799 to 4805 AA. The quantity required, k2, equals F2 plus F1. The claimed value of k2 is 13.2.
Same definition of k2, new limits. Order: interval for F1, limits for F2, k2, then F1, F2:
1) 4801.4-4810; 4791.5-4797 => 14.0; 7.4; 6.56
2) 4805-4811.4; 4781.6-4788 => 13.5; 7.49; 6.04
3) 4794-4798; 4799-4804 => 13.5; 6.6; 6.94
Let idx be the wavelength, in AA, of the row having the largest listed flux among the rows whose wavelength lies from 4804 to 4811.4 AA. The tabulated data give 4810.85 AA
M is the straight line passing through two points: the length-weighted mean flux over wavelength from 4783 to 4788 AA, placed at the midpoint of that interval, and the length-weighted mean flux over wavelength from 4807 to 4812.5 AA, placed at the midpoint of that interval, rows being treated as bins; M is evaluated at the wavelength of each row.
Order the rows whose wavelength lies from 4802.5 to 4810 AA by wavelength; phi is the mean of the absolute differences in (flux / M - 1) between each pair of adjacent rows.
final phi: 0.0028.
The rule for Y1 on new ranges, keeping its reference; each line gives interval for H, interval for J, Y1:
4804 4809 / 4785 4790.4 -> -0.004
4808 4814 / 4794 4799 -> 0.009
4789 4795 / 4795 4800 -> 0.002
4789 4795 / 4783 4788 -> 0.000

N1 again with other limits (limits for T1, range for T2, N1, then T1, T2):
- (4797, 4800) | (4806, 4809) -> 0.588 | 1.90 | 1.98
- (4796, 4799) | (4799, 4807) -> 0.583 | 1.89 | 1.94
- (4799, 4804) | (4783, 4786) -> 0.566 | 1.92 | 1.76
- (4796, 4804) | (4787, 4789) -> 0.570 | 1.91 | 1.81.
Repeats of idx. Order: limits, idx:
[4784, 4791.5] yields 4790.95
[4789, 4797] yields 4796.47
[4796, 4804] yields 4803.10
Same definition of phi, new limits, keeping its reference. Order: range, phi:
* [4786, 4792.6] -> 0.0044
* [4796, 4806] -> 0.0018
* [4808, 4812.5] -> 0.0042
